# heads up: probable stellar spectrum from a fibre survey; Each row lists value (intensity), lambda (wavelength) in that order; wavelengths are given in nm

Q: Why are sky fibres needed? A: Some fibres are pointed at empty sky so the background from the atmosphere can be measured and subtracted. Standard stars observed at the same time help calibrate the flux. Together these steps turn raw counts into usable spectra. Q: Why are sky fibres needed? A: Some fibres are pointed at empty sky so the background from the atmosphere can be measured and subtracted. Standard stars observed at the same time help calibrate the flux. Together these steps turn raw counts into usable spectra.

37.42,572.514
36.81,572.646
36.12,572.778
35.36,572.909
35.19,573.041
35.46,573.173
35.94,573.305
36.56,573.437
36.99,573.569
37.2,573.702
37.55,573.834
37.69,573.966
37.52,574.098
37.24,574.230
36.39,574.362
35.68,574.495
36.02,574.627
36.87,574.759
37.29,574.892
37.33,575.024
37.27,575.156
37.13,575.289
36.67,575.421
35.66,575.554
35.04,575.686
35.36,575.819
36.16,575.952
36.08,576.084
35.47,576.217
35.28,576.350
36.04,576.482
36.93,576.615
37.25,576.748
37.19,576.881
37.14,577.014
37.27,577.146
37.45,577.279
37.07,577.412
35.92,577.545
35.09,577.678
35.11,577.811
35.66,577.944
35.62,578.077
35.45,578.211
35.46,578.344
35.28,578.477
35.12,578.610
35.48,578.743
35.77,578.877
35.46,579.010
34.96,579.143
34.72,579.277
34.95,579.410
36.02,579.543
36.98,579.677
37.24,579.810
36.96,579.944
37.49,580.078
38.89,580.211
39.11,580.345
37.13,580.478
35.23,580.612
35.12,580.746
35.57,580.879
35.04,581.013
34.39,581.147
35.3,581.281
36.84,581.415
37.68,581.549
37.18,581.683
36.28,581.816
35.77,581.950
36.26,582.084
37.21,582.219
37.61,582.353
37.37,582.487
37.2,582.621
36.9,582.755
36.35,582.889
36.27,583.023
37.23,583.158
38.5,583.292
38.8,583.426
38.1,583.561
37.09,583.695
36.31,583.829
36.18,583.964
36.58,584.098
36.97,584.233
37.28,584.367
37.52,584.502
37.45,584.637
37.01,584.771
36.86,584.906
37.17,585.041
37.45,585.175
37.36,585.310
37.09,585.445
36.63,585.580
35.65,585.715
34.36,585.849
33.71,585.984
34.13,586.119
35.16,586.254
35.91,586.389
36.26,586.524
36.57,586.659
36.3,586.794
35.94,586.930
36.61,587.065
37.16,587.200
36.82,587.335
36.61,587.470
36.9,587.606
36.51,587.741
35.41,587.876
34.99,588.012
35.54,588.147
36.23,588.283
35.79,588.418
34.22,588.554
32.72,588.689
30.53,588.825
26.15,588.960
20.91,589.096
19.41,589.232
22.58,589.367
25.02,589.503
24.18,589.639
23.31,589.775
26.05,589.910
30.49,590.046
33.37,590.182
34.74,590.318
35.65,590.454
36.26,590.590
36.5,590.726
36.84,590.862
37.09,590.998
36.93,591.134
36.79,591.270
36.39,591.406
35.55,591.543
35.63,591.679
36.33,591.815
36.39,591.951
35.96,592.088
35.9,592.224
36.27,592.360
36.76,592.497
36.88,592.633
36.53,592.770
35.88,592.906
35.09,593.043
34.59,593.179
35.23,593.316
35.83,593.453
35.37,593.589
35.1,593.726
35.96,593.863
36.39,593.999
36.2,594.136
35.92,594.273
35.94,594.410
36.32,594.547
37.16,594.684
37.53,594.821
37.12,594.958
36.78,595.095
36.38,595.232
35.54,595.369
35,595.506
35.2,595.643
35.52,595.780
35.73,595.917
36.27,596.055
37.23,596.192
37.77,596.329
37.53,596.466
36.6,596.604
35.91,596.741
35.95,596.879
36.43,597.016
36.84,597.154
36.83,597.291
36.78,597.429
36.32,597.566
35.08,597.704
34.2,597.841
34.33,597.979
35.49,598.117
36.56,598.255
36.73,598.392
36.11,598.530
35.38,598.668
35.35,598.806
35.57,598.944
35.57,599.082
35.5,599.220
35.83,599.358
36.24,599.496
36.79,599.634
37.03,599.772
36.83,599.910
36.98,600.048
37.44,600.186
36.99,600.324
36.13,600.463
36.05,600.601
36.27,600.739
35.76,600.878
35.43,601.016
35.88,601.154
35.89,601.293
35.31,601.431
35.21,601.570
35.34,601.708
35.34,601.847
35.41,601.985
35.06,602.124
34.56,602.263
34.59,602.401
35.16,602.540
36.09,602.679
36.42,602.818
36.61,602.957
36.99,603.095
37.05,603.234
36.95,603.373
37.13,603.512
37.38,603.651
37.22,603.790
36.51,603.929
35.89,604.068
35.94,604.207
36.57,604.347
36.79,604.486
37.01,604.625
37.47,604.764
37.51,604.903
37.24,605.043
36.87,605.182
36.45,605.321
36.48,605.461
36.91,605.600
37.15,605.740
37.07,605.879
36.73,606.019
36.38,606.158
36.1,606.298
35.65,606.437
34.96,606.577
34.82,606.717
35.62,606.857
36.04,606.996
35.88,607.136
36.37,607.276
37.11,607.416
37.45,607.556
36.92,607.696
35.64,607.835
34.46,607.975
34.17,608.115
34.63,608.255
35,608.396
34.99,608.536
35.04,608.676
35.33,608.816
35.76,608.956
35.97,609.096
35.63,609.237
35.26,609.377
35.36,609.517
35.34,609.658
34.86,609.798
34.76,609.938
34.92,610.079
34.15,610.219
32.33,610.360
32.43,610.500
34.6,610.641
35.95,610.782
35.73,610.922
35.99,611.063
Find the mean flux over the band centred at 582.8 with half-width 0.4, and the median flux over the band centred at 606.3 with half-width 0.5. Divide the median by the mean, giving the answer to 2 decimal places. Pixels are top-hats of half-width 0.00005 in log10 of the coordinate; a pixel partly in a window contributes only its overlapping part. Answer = 0.98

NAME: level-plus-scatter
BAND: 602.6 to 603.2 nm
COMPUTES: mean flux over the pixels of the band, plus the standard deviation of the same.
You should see 36.9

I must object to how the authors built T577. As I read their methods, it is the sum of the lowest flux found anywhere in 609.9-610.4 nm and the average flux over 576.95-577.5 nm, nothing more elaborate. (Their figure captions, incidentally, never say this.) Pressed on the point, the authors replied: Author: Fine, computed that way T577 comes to 69.6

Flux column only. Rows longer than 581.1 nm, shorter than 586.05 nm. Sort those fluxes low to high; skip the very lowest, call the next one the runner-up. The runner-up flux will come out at 34.36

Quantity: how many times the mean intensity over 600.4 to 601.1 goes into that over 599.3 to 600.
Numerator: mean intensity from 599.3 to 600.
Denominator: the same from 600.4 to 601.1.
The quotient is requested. 1.02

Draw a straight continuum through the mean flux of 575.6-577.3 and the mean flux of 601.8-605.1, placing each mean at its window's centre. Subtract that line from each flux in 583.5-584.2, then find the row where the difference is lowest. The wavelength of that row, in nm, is 583.964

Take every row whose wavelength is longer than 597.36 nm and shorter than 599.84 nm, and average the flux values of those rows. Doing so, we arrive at 35.8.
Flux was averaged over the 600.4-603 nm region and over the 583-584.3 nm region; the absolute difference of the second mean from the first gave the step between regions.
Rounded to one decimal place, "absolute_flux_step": 1.6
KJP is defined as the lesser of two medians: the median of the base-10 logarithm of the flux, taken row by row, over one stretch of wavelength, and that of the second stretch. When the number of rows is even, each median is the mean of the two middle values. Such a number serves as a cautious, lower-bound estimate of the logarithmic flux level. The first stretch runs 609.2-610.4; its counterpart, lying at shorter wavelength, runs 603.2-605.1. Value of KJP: 1.54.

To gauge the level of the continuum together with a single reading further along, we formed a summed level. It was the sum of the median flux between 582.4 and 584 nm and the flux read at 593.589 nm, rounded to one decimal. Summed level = 72.5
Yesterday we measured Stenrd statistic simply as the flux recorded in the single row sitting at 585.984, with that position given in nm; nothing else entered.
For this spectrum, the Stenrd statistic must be 33.71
